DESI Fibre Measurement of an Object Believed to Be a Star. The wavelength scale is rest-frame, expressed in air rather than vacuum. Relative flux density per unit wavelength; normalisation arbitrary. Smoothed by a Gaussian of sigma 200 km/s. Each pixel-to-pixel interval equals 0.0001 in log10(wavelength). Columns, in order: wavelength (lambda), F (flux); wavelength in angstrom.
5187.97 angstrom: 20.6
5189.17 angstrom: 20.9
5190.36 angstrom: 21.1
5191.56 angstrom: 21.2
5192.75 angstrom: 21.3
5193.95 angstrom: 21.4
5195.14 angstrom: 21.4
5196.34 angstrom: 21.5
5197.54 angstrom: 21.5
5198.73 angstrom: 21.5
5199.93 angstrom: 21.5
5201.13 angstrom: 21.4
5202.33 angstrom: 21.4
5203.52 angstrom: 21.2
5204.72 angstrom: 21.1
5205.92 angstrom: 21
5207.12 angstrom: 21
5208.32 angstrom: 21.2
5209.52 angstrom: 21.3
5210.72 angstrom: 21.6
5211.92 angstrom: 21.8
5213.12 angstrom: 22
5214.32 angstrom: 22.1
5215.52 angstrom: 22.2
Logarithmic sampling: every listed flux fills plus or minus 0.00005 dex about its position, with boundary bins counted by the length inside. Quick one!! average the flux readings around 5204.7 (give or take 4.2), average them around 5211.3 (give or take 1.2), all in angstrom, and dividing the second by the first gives 1.02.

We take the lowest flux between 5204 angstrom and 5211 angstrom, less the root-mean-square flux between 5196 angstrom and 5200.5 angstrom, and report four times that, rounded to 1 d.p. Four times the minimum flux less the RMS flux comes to -2.0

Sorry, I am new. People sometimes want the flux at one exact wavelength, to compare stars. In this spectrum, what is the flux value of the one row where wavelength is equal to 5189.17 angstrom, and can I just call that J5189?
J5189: 20.9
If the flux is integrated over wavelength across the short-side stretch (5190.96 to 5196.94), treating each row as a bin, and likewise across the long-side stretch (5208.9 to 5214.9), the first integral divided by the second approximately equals 0.98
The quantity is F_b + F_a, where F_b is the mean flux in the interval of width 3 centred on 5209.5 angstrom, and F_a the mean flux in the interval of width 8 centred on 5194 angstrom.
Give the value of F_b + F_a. 42.7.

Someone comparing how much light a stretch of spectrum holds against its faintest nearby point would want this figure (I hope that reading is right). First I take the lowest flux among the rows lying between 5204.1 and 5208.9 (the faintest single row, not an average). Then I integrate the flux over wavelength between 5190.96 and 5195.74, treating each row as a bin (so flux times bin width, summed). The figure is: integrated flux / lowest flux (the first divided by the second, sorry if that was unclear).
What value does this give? 4.86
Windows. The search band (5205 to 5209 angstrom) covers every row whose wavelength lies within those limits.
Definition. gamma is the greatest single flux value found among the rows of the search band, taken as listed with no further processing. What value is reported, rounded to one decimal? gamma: 21.2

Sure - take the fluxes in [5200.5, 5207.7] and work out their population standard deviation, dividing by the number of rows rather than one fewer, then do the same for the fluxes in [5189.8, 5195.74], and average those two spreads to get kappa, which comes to 0.142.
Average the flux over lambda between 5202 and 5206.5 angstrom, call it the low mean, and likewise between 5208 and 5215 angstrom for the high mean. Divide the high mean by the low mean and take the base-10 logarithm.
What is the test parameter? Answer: 0.010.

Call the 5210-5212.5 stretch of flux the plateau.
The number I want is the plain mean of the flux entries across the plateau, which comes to 21.7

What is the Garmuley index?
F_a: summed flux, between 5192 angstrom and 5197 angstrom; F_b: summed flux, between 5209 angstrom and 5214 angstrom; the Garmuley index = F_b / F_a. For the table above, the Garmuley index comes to 1.01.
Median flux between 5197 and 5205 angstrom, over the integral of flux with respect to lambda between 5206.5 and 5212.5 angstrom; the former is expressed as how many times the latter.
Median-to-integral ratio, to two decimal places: 0.17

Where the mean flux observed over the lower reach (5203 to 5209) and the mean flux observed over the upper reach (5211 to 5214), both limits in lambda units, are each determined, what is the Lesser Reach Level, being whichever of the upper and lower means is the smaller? 21.1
